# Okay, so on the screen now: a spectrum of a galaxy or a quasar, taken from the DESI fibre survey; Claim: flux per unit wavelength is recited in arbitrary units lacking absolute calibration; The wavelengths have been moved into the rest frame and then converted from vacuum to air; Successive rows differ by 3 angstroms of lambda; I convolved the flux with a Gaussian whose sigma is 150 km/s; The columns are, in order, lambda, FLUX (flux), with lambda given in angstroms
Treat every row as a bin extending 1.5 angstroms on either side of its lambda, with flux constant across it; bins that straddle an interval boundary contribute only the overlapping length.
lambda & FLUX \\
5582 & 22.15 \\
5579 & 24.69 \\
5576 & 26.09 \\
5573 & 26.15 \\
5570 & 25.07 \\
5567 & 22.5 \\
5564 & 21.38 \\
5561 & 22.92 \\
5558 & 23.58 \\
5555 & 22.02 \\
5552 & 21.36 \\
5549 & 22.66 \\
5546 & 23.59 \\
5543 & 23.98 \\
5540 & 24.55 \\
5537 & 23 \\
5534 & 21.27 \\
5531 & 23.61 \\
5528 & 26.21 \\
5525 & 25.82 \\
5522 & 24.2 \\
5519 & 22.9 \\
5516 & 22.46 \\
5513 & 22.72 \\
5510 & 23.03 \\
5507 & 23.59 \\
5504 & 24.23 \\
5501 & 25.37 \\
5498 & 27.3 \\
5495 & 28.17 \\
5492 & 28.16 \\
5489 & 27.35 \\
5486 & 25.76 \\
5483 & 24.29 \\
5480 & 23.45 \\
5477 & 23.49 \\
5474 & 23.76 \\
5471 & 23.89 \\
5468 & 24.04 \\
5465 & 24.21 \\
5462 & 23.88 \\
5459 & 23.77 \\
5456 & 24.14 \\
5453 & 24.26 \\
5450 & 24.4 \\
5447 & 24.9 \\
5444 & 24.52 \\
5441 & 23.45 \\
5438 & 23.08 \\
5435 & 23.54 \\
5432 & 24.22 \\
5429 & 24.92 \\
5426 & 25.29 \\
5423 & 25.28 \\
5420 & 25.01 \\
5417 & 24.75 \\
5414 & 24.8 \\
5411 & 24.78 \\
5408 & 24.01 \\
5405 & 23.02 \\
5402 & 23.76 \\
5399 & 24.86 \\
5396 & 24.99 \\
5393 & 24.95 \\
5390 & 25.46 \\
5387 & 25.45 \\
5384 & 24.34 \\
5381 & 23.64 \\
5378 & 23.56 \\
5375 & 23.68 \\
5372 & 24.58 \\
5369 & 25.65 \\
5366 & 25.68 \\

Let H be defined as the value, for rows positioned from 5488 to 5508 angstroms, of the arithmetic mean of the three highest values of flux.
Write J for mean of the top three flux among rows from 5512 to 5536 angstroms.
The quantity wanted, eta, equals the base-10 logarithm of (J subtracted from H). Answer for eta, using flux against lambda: 0.40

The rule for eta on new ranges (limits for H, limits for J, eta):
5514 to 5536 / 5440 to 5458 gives -0.10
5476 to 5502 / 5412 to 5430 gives 0.43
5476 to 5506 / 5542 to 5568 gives 0.62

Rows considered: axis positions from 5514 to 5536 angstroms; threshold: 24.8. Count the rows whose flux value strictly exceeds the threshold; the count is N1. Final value 2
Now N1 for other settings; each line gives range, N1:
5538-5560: 0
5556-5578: 3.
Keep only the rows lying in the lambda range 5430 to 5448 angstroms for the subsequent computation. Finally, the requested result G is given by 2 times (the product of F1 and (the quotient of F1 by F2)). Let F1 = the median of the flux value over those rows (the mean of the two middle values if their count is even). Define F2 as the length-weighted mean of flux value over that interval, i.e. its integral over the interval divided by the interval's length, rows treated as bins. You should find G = 47.6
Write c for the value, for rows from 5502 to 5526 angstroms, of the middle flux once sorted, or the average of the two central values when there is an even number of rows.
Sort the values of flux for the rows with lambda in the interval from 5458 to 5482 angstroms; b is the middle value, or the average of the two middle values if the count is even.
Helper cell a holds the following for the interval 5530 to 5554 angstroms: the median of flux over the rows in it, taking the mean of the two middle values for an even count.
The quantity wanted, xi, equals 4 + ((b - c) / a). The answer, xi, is 4.02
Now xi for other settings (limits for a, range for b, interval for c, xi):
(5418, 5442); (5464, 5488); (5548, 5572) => 4.06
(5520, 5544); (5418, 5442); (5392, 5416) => 3.99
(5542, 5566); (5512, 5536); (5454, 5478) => 3.97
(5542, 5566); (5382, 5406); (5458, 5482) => 4.05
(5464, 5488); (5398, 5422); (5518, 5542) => 4.04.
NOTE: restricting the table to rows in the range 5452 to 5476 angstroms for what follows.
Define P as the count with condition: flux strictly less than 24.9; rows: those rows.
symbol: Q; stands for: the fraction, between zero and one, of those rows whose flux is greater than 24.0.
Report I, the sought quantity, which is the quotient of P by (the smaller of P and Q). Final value 16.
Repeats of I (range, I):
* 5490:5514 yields 6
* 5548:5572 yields 56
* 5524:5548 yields 16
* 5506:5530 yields 16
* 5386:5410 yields 5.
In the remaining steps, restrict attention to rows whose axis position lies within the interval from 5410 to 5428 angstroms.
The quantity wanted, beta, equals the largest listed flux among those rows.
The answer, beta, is 25.29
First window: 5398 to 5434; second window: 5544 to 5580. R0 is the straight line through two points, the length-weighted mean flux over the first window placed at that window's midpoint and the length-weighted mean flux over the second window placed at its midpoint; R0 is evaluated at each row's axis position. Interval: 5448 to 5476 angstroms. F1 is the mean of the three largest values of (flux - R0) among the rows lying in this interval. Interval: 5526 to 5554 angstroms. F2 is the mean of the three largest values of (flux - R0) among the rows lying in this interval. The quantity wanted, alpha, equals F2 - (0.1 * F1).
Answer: 1.24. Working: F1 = 0.0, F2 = 1.2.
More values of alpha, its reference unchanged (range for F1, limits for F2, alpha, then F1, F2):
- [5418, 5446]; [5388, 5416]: 0.36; 0.7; 0.4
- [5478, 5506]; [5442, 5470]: -0.10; 3.9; 0.3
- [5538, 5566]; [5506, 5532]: 1.61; 0.4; 1.7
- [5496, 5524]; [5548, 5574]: 1.30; 1.7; 1.5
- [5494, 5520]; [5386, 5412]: 0.28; 3.0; 0.6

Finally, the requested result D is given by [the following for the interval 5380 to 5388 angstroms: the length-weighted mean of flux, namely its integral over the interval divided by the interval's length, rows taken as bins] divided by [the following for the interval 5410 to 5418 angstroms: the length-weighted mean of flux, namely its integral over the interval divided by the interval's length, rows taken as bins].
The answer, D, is 0.99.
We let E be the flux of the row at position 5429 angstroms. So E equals 24.92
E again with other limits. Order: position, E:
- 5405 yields 23.02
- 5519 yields 22.9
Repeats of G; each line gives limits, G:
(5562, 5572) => 43.8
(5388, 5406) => 50.5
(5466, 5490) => 47.0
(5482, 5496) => 55.9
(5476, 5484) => 46.5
